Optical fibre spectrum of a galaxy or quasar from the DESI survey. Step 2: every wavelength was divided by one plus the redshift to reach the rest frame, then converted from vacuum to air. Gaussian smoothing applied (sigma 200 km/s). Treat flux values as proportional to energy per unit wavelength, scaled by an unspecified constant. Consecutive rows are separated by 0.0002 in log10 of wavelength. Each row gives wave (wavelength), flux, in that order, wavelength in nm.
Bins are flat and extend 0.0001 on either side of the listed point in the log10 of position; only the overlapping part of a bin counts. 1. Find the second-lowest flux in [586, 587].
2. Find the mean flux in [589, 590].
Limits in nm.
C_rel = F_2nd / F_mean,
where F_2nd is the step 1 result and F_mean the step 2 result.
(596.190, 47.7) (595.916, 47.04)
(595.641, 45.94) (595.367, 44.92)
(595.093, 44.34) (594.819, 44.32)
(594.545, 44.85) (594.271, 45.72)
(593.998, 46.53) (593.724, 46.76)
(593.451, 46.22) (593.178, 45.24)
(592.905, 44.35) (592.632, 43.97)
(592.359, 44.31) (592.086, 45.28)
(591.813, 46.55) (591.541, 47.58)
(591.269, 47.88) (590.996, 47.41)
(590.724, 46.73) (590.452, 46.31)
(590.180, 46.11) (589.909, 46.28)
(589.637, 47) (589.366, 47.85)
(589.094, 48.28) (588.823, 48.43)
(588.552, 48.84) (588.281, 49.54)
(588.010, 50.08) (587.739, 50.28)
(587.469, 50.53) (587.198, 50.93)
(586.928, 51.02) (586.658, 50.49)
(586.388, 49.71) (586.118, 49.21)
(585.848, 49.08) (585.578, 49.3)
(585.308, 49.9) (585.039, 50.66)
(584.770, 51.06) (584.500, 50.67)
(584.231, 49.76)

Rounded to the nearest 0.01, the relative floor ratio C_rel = 1.05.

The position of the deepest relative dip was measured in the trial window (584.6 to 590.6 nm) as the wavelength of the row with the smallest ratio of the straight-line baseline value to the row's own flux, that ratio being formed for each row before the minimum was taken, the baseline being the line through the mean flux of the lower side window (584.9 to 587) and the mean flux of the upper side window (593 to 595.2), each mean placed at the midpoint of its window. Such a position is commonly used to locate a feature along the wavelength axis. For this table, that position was 587.198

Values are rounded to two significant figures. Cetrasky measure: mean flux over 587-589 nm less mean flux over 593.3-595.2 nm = 4.3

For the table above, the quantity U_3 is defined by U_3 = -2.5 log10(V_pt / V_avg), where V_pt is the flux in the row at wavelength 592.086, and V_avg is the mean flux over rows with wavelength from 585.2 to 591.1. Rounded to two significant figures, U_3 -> 0.081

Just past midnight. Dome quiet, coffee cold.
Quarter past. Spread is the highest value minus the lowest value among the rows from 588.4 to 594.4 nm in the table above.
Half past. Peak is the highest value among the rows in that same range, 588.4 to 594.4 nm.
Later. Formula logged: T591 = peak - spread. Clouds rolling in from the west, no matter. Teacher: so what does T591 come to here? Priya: 44.0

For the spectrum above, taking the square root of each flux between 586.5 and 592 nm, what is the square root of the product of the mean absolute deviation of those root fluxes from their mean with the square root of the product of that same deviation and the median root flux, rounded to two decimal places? 0.30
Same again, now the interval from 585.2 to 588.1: 0.14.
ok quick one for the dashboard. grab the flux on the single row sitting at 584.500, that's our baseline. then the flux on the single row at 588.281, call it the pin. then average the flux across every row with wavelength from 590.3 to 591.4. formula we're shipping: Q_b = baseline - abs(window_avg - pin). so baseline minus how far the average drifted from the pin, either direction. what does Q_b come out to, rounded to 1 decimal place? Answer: 48.2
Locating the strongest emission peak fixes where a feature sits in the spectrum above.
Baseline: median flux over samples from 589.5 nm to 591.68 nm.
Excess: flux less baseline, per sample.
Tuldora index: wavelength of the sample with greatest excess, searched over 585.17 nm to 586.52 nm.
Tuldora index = 585.308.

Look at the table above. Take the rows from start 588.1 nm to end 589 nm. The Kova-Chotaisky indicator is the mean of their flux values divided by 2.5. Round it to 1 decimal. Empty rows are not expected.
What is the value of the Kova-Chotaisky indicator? 19.6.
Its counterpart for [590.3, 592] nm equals 18.8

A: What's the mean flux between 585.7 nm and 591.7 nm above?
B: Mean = 48.6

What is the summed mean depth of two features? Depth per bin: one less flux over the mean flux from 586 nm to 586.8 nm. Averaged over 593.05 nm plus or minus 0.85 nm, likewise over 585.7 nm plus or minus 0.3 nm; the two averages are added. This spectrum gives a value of 0.106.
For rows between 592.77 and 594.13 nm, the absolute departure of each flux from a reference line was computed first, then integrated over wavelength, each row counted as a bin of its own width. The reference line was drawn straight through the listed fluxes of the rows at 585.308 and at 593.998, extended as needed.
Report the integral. 1.3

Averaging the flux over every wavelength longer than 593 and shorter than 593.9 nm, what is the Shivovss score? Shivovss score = 46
